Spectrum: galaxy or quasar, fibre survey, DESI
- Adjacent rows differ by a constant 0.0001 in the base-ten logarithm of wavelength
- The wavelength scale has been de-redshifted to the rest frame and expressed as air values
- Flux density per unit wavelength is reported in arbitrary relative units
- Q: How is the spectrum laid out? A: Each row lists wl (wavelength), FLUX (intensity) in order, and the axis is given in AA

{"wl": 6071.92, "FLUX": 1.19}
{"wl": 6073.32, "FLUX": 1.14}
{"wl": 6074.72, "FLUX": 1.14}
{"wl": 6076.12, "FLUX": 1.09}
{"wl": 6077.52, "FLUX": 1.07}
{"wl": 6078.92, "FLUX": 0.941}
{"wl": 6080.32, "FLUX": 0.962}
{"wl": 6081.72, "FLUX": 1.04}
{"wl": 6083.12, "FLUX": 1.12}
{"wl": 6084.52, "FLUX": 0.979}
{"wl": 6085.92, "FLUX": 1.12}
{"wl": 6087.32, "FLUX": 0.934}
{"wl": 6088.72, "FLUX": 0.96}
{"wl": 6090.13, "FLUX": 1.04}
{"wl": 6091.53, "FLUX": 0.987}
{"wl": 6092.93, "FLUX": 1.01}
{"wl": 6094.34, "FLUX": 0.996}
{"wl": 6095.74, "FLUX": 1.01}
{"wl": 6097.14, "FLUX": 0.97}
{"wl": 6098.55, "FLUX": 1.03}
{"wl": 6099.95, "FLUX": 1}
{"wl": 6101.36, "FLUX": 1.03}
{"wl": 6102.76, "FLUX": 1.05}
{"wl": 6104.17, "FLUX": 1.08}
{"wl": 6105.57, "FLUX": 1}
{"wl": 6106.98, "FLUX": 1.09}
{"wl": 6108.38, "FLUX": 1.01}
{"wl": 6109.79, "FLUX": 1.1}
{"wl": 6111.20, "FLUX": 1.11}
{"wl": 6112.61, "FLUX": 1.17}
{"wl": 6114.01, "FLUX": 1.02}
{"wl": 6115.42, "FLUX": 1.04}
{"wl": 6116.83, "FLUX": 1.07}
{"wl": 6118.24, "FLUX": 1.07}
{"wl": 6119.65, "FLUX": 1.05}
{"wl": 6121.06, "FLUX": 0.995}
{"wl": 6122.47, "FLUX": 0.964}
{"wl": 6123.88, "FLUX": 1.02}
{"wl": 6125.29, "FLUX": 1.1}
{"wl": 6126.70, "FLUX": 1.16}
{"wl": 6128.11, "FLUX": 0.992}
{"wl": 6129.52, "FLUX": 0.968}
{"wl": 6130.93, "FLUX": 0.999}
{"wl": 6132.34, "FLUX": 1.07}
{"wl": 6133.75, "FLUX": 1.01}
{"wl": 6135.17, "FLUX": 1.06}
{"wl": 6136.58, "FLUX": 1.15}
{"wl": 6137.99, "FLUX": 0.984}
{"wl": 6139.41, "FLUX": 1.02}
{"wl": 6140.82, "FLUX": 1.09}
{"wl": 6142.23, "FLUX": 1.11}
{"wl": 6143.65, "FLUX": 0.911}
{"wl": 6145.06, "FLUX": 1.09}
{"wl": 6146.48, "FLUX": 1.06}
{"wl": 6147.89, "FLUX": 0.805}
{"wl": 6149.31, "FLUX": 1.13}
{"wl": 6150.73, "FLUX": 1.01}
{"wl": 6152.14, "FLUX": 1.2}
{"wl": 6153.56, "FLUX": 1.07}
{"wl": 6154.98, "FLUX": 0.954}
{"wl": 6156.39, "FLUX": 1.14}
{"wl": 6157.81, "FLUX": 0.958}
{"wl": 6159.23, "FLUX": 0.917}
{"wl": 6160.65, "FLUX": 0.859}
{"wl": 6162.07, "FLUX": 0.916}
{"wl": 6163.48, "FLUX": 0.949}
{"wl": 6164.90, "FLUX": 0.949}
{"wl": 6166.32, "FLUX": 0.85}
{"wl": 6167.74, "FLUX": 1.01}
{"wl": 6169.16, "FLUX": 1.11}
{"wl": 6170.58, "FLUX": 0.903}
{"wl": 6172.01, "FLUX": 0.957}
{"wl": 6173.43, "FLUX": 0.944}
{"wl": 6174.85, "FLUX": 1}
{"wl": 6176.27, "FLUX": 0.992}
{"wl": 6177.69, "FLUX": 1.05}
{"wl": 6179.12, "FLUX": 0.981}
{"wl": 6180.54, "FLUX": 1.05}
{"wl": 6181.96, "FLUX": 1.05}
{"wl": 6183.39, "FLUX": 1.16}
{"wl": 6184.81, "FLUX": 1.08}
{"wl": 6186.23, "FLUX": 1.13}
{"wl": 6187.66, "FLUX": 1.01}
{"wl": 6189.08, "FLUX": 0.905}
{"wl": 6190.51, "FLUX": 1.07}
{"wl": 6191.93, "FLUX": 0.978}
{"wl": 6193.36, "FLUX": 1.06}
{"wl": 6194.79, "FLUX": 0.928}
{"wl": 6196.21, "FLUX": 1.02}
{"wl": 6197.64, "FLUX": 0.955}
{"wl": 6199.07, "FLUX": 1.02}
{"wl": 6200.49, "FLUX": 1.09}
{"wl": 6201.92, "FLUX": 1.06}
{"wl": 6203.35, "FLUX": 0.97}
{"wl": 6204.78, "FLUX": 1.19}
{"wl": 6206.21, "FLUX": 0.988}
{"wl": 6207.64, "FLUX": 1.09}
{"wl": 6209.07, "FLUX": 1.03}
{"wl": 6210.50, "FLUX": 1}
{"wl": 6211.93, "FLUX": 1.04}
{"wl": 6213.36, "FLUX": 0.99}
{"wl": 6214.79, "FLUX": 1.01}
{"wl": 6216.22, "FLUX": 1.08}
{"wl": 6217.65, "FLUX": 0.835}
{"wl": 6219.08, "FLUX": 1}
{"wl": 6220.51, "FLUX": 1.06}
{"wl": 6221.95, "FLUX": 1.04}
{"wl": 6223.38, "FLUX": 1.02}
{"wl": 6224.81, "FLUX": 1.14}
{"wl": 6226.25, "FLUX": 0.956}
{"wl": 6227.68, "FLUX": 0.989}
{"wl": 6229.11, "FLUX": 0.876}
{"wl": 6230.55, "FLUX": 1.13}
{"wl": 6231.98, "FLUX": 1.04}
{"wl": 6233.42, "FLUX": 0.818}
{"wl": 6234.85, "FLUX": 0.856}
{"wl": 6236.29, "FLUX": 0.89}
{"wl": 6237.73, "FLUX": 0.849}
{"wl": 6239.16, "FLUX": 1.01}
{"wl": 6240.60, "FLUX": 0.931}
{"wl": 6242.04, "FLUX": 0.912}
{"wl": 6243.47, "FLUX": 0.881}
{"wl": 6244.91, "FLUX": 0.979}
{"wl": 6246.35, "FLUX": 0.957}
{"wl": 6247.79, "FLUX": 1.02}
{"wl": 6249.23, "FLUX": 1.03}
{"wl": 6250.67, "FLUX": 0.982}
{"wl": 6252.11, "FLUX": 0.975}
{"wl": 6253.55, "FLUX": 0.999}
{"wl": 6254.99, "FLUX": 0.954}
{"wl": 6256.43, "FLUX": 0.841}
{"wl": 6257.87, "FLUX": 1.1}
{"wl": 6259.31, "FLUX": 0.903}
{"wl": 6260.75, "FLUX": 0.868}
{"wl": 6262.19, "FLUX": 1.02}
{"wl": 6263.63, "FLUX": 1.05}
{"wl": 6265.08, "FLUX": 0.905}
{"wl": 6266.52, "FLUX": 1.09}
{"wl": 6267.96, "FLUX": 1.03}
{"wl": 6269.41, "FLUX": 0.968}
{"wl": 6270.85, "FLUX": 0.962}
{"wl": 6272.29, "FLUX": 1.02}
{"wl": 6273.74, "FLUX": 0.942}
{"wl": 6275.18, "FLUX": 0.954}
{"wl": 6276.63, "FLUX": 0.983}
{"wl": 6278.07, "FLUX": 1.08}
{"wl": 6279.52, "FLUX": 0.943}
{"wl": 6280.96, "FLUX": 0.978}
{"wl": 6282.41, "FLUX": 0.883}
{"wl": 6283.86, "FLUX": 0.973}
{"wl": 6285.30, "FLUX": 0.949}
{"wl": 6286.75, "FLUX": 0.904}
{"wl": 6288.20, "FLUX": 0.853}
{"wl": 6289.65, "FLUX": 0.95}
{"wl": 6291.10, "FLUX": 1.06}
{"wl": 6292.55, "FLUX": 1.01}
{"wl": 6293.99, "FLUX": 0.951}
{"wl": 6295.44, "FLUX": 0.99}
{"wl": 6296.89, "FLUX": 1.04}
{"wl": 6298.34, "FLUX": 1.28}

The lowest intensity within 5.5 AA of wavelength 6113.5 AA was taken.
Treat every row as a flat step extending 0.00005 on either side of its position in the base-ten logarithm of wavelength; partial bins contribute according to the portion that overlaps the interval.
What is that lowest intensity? 1.01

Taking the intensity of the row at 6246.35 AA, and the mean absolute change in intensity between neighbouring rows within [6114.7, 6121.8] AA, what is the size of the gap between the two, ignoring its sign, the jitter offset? 0.93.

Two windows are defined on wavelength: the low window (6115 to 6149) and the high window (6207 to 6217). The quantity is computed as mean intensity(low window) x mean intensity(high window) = 1.07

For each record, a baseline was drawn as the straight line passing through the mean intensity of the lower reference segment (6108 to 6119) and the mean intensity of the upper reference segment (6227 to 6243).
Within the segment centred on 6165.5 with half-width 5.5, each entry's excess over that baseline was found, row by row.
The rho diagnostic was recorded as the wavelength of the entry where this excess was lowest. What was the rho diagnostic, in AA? 6166.32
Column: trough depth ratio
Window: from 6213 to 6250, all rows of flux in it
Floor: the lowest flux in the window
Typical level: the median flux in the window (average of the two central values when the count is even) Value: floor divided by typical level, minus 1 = -0.173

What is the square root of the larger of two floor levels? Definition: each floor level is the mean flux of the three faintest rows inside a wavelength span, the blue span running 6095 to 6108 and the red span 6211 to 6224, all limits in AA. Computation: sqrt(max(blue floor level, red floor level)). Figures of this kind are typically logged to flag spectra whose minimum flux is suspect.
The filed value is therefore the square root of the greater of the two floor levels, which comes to 0.995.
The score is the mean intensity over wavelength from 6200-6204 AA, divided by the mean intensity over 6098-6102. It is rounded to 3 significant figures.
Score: 1.02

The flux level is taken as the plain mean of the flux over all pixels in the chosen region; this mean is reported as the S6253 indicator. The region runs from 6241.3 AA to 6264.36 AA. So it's 0.97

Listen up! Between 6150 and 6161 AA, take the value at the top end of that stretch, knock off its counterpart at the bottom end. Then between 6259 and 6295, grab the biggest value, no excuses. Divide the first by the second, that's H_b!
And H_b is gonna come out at -0.14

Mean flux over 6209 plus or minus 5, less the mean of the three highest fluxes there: -0.060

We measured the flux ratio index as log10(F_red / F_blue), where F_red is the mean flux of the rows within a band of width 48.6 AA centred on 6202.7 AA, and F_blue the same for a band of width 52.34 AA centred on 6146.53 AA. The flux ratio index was 0.01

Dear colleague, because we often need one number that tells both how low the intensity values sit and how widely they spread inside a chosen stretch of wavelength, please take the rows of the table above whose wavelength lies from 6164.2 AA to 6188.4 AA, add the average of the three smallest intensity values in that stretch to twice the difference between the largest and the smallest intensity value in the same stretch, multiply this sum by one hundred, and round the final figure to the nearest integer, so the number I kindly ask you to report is 152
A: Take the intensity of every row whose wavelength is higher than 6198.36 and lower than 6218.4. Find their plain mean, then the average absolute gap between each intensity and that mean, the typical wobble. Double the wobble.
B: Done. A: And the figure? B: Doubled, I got 0.11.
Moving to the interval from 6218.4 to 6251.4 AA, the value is 0.14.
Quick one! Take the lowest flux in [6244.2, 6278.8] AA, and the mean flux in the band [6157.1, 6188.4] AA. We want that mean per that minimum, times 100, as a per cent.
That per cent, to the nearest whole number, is 118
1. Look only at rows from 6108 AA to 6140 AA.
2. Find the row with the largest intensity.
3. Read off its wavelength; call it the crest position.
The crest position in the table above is 6112.61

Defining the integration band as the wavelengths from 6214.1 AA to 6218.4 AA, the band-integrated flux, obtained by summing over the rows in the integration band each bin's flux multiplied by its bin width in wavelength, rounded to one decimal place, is 4.2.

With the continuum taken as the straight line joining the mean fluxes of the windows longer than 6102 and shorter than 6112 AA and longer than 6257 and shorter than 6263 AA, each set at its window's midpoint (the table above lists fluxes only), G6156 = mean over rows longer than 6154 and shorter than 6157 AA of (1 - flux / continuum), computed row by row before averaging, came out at -0.01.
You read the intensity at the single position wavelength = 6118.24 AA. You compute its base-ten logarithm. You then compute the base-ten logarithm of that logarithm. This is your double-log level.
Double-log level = -1.53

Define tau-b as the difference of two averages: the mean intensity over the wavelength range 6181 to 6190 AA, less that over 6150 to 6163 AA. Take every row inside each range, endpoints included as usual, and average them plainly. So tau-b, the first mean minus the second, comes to 0.05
